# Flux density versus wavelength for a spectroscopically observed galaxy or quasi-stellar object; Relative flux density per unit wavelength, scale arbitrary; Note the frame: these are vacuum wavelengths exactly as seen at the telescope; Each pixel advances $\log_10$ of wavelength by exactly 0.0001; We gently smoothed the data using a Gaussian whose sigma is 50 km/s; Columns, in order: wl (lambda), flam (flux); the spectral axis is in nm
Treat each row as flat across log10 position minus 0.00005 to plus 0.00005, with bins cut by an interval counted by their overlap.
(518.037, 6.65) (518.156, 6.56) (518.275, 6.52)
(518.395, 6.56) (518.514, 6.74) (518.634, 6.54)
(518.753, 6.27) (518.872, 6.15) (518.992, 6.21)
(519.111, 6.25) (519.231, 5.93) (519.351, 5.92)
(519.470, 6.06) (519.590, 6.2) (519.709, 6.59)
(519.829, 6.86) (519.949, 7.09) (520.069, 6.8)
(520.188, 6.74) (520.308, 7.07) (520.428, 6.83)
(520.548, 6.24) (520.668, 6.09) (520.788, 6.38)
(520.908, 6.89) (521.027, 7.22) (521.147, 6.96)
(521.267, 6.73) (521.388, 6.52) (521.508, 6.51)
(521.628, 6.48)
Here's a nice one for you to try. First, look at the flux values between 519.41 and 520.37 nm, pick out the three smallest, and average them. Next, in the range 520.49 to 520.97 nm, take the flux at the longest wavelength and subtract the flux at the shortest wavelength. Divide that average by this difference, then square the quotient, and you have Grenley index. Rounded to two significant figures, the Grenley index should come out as 93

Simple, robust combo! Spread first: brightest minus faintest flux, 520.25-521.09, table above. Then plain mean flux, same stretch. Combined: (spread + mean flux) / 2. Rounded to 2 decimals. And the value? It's 3.90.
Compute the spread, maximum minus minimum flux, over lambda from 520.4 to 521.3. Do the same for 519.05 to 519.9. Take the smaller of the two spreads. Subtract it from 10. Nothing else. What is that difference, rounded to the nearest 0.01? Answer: 9.06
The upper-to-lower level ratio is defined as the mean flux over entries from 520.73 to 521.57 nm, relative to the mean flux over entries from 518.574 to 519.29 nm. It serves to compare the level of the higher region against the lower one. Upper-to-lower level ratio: 1.08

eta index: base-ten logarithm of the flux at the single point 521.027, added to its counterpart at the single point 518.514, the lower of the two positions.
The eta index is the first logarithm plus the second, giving 1.69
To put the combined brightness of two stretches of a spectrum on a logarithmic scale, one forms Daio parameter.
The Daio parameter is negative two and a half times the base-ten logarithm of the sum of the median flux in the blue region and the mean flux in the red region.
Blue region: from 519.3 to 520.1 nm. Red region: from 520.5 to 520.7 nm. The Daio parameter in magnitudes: -2.76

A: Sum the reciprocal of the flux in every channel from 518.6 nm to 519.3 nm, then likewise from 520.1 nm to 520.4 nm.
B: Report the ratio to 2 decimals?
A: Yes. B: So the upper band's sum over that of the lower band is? 0.30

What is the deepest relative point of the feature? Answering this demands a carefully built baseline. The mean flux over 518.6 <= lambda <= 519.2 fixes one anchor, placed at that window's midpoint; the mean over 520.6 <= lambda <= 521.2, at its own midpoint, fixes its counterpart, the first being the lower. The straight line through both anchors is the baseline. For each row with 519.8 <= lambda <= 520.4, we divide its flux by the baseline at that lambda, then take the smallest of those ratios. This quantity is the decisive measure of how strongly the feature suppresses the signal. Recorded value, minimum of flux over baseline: 1.03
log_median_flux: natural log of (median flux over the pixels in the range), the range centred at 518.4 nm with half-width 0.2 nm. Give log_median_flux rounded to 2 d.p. 1.88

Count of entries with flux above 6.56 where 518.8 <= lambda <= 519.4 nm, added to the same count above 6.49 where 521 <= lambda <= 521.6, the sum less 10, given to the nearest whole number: -5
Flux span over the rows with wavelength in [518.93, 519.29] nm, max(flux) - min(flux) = 0.32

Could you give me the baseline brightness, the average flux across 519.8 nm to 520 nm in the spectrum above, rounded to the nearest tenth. 7.0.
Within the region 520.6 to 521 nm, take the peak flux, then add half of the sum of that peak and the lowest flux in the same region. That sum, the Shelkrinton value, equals 13.4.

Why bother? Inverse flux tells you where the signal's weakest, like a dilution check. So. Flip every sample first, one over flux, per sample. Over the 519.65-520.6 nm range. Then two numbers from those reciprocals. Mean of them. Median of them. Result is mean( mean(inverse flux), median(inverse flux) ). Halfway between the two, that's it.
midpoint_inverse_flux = 0.147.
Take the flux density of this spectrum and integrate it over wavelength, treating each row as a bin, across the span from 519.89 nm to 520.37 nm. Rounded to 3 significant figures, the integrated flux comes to 3.32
